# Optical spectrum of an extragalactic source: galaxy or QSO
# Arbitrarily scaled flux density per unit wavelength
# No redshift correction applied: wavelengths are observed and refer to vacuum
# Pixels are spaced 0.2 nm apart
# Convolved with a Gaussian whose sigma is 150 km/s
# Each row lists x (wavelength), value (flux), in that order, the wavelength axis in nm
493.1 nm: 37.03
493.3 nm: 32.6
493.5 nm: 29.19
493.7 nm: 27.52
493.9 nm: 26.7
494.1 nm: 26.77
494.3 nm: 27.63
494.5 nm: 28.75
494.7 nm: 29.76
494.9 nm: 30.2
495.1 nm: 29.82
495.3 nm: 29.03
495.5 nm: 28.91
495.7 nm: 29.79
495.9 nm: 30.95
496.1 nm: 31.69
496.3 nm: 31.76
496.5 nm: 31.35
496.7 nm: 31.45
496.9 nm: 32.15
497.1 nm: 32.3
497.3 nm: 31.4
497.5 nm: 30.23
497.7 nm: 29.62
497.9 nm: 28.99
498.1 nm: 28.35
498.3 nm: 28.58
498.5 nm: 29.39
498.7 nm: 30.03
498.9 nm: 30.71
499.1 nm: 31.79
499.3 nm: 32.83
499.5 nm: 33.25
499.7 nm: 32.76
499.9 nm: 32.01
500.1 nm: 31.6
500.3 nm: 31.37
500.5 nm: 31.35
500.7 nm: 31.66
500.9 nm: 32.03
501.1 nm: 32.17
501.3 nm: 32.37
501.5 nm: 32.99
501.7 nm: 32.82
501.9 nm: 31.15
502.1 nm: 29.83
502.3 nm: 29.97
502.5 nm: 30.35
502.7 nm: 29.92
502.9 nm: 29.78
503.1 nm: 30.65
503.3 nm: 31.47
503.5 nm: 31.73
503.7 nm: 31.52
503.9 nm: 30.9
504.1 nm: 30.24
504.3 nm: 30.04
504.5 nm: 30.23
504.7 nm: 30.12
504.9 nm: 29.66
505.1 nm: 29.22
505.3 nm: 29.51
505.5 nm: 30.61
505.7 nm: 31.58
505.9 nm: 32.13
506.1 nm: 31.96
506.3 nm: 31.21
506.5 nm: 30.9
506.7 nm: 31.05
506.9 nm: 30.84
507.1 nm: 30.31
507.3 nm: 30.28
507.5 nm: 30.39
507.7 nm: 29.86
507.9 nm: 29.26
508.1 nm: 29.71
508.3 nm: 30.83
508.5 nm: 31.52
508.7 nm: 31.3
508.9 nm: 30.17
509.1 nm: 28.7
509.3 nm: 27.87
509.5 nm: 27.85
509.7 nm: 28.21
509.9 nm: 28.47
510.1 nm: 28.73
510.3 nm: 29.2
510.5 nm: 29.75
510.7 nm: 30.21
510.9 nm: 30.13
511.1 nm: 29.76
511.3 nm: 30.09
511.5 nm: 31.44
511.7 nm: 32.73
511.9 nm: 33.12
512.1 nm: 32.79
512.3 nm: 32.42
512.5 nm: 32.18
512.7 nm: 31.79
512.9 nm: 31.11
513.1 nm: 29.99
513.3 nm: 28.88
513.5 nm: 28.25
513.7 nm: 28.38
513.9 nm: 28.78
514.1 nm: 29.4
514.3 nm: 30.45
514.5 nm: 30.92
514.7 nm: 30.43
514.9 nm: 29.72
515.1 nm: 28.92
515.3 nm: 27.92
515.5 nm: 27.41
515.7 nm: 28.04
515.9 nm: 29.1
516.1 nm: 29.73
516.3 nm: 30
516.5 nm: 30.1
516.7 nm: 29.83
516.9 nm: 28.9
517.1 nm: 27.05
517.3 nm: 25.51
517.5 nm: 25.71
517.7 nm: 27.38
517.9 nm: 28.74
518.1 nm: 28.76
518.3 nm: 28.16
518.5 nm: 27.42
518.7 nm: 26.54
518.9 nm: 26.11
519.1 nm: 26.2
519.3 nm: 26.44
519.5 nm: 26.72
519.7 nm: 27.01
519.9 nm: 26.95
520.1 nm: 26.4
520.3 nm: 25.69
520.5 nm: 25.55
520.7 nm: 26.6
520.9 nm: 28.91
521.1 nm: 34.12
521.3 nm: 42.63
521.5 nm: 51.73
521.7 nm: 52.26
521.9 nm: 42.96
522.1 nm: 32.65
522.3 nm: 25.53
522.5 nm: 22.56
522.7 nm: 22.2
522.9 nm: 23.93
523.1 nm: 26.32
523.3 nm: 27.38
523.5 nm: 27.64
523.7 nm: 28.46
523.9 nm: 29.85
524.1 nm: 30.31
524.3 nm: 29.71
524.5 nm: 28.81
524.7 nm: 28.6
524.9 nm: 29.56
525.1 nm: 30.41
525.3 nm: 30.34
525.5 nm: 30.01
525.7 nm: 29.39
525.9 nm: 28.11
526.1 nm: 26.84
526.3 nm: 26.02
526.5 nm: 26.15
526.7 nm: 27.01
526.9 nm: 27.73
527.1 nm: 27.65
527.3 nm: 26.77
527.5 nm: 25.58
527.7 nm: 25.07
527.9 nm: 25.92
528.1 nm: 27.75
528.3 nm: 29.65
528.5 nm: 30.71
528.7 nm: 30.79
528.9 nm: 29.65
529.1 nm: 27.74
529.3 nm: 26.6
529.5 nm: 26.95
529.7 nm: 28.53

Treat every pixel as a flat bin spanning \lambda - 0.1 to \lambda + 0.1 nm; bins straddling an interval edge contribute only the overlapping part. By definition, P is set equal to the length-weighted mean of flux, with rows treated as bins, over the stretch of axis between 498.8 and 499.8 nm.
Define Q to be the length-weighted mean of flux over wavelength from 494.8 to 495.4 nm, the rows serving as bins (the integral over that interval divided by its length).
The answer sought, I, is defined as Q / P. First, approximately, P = 32.3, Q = 30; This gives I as 0.92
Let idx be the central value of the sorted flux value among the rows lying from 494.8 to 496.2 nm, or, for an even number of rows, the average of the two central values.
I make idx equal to 29.8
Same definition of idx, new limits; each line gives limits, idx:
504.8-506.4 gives 30.9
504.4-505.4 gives 29.7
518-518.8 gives 27.8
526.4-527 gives 27.0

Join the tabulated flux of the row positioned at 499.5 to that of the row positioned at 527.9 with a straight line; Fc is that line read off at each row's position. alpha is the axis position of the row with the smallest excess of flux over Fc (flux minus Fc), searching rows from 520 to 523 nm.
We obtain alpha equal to 522.7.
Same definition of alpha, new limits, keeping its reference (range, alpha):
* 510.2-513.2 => 510.3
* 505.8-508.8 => 507.9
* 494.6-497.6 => 495.5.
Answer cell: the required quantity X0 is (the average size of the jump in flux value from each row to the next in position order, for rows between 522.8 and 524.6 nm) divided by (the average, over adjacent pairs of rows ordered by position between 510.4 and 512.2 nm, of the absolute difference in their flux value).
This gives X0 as 1.7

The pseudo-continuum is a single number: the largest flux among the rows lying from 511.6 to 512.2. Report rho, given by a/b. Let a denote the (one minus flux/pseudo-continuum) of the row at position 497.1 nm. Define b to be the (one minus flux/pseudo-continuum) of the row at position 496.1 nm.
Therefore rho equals 0.57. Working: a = 0.02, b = 0.04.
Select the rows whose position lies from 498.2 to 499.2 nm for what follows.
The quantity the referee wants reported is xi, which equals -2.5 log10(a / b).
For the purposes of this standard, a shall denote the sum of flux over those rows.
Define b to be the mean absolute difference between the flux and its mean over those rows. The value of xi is -5.5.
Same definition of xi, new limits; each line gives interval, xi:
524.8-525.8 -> -6.5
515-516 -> -6.0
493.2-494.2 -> -4.7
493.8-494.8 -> -5.3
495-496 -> -6.0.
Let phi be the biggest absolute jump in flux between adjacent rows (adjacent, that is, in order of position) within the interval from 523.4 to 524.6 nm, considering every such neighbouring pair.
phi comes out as 1.39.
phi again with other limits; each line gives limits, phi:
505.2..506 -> 1.10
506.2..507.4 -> 0.53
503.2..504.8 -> 0.66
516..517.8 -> 1.85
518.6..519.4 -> 0.43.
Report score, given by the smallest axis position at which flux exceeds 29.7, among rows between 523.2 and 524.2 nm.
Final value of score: 523.9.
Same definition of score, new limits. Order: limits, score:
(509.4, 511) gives 510.5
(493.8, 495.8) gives 494.7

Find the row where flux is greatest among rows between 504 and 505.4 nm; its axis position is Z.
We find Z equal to 504.1 nm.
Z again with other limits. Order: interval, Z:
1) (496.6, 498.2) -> 497.1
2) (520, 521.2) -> 521.1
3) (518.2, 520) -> 518.3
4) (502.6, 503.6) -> 503.5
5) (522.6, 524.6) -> 524.1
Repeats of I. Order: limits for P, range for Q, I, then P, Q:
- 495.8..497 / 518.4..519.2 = 0.84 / 31.6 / 27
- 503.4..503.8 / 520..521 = 0.84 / 31.6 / 27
